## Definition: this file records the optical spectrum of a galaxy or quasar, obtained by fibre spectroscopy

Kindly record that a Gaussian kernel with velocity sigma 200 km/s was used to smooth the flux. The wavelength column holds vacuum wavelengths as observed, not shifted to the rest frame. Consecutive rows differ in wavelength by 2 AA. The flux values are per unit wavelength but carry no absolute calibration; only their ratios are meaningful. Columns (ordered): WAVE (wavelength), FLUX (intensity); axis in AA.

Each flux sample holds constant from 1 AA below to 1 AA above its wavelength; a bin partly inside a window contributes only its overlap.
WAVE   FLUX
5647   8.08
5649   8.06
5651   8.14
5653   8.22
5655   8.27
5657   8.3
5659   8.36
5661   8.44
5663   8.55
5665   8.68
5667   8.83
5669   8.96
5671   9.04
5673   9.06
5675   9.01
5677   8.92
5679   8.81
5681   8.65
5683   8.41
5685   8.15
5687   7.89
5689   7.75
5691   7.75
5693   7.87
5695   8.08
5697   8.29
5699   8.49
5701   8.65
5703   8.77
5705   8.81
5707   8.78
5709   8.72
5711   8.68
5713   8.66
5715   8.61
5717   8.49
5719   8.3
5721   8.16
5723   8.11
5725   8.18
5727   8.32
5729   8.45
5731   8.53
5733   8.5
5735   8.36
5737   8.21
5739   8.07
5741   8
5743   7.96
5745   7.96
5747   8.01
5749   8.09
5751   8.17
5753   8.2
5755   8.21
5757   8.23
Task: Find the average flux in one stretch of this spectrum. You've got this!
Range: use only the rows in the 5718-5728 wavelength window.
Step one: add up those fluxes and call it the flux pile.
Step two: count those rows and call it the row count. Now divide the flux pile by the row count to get 8.21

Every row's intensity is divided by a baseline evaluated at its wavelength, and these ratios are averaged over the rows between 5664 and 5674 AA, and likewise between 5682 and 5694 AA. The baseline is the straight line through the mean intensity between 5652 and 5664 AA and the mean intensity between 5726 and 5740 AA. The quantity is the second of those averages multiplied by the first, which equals 1.02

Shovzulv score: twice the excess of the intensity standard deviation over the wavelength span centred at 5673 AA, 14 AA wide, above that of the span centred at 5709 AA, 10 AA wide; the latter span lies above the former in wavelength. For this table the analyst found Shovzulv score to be 0.07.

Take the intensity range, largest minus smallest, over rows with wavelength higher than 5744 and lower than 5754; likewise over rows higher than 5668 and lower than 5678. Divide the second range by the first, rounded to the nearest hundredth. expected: 0.58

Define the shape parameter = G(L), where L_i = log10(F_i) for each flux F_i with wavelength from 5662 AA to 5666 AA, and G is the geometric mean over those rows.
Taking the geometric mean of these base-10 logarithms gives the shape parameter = 0.94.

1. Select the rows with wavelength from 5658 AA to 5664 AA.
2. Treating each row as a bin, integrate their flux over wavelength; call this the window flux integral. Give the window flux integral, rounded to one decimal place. 50.7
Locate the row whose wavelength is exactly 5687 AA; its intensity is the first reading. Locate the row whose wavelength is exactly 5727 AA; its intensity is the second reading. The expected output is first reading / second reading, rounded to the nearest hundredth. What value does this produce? 0.95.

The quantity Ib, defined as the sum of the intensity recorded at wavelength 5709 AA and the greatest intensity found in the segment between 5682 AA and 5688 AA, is 17.1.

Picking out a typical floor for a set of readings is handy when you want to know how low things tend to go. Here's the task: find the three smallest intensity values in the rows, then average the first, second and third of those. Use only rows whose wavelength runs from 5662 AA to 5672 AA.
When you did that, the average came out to 8.69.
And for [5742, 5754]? 7.98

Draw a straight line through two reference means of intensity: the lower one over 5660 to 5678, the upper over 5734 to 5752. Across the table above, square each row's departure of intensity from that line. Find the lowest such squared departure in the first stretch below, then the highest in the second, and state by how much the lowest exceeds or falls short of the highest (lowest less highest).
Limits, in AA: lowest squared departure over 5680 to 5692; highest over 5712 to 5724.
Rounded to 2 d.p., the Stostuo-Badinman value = -0.07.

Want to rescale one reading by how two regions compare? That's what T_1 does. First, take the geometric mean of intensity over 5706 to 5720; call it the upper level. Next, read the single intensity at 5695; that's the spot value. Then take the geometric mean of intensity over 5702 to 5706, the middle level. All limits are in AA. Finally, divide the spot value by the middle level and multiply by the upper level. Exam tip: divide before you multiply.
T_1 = 7.91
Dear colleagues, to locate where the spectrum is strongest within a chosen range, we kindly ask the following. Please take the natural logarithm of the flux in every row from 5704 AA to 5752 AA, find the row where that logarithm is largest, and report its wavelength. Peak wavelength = 5705 AA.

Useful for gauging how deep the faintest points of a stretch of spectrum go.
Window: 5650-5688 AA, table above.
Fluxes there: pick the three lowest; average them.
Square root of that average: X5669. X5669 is 2.839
